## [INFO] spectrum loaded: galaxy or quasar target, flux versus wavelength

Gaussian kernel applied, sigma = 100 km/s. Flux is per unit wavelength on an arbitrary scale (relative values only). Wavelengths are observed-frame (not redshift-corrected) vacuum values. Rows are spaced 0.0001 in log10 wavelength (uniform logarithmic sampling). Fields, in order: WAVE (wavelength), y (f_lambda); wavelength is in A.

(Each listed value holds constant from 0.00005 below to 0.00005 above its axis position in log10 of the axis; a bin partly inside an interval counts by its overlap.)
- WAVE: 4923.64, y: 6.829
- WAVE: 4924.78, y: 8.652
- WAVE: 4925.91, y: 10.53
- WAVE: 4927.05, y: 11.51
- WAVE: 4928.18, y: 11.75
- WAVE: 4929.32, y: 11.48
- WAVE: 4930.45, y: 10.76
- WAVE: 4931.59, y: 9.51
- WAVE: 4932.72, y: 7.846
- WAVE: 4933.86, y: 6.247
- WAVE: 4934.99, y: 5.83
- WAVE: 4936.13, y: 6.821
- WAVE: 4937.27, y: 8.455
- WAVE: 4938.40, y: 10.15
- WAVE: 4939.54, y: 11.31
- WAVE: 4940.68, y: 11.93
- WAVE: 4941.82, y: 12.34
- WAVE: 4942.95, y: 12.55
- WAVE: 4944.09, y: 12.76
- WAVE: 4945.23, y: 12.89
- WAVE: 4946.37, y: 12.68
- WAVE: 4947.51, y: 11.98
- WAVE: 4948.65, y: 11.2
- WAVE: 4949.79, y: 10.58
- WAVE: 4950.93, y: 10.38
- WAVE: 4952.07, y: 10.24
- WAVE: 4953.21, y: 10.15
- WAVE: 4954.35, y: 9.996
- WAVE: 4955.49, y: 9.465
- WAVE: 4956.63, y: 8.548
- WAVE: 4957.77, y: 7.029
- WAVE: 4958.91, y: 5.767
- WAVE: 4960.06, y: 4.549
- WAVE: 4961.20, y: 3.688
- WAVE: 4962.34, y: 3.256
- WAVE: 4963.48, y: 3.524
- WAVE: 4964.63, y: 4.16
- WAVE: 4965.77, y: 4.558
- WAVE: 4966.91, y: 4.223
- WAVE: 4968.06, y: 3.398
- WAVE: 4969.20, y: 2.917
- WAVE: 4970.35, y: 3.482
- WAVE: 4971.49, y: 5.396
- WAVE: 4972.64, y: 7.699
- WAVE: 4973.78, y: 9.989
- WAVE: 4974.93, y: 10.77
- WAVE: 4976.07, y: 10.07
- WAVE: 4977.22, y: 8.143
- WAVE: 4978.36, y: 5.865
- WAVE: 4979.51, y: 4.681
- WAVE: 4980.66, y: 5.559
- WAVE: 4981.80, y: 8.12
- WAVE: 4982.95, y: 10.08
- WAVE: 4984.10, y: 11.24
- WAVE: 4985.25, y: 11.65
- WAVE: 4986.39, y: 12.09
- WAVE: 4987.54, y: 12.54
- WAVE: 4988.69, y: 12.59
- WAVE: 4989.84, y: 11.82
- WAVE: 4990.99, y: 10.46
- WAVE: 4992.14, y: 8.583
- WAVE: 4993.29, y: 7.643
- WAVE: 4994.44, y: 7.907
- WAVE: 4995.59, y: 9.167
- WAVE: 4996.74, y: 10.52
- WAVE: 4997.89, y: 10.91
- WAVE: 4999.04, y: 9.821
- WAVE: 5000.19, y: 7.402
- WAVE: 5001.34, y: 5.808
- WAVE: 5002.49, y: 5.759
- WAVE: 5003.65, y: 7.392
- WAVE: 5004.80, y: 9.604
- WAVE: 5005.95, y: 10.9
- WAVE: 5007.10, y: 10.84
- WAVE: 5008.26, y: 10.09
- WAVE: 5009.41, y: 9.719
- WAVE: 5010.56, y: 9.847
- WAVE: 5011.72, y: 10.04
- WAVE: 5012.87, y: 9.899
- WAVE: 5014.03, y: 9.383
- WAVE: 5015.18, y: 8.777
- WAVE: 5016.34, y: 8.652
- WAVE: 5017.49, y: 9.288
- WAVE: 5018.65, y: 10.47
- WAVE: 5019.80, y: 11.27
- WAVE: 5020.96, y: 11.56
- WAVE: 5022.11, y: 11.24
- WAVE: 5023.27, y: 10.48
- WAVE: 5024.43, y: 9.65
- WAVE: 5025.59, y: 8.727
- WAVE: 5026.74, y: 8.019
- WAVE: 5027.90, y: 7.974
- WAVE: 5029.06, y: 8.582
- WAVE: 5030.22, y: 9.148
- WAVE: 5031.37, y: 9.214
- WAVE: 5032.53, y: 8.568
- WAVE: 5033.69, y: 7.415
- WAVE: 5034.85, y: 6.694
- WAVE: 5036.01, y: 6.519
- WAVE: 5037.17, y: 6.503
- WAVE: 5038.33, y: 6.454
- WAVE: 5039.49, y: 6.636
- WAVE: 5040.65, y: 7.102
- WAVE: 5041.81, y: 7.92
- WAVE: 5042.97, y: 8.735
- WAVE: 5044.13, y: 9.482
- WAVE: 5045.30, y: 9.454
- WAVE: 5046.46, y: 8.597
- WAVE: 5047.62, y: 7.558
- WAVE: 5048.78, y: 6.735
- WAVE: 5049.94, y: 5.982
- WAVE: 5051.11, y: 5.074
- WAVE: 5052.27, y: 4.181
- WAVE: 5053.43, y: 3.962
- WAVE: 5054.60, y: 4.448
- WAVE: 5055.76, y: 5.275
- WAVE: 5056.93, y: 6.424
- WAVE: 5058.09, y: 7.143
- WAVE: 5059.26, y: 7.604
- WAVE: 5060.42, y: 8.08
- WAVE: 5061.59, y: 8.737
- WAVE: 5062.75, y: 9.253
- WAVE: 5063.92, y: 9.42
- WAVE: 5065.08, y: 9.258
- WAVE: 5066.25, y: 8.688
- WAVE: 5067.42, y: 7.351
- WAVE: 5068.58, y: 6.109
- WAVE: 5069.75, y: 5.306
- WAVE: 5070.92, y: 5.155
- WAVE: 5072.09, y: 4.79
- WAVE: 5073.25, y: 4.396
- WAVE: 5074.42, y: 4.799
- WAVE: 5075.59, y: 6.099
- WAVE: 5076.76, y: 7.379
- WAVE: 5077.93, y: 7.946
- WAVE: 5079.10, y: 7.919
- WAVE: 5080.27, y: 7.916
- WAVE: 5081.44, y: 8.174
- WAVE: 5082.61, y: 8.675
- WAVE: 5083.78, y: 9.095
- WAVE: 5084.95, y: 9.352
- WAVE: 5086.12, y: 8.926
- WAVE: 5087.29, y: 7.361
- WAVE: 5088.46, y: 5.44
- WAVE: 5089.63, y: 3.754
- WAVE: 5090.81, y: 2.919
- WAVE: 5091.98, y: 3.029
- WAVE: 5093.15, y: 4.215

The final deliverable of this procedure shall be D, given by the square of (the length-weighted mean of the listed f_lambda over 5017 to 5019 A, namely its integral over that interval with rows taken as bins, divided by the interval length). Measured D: 96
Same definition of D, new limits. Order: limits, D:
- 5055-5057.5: 33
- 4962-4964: 12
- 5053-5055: 18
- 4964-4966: 18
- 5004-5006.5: 100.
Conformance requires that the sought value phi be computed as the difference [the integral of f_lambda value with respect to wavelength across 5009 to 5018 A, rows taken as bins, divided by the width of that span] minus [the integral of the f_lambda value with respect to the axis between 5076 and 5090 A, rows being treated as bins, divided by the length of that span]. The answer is 2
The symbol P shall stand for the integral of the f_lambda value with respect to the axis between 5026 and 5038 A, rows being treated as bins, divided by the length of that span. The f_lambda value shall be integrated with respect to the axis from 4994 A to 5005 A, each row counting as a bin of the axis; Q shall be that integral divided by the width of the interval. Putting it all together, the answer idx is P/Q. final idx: 0.9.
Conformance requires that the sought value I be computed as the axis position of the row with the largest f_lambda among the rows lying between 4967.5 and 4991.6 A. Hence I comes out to 4988.69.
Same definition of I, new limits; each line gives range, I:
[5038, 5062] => 5044.13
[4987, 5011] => 4988.69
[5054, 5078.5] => 5063.92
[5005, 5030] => 5020.96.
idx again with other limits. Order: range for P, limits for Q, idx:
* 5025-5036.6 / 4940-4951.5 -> 0.7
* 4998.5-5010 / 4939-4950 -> 0.7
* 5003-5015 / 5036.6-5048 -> 1.2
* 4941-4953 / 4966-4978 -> 1.8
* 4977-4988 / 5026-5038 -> 1.1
